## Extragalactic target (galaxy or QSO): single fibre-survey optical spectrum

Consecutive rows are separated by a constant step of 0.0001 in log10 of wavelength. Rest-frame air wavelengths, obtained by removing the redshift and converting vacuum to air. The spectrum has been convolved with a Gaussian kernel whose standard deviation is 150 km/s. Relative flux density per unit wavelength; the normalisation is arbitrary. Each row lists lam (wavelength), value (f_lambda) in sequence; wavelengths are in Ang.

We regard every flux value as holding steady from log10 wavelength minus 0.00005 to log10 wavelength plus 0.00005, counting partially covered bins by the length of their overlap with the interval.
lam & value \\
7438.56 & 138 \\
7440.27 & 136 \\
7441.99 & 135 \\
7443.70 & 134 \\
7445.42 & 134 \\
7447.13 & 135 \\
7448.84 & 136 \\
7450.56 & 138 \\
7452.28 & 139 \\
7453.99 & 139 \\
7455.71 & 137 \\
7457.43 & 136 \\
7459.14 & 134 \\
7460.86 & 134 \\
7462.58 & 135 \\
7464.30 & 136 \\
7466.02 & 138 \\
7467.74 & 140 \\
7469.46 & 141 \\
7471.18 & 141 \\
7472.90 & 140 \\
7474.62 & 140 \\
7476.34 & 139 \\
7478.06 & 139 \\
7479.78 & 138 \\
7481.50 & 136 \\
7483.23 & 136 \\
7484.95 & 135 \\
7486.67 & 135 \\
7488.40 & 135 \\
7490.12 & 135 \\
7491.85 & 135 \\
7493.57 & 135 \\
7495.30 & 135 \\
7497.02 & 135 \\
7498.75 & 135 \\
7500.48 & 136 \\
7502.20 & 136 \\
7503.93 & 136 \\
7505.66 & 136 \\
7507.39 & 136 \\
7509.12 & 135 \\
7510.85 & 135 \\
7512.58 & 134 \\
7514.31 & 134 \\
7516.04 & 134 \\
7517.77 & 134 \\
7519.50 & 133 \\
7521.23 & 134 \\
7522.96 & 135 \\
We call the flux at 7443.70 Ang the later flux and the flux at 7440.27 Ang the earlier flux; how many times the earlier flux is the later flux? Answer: 0.99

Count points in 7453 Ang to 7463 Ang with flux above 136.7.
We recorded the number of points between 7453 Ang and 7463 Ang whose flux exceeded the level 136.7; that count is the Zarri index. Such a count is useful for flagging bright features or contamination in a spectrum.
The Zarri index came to 2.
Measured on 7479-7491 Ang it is 1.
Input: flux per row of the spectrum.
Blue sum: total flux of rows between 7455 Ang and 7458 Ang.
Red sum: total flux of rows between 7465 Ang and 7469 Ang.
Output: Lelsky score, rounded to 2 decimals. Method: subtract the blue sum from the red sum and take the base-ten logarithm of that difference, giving 0.70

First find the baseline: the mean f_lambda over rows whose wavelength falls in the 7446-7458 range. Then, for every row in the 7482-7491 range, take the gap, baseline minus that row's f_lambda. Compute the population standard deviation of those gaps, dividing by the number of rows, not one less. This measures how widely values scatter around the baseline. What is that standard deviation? 0.4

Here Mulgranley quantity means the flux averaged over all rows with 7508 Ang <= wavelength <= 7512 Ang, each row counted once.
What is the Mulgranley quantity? 135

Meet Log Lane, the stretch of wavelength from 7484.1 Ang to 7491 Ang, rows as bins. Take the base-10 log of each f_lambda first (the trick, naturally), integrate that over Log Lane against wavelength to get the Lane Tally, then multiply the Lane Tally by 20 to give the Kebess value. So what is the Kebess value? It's 294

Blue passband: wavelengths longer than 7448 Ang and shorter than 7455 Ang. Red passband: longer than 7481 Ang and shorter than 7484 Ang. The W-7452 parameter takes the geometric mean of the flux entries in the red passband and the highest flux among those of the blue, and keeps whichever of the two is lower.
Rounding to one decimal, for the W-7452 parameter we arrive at 136.0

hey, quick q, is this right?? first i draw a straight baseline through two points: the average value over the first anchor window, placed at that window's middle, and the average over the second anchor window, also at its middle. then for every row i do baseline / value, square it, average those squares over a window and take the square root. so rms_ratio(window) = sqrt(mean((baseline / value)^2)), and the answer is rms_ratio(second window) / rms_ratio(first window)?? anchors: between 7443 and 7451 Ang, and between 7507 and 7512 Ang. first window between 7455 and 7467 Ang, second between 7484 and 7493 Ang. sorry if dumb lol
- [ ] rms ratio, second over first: 1.00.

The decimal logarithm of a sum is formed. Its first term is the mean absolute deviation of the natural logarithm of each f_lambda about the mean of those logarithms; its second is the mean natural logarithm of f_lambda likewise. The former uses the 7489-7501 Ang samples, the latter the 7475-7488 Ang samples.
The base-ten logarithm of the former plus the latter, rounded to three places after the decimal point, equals 0.692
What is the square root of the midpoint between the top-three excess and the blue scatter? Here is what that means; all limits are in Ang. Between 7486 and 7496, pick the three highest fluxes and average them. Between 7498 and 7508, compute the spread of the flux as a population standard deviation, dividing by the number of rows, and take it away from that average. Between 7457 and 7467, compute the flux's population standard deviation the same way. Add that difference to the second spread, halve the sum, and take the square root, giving 8.25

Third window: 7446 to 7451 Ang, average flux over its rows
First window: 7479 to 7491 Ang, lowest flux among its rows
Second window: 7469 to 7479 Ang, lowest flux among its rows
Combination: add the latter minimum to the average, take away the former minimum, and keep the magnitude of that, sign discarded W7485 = 140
